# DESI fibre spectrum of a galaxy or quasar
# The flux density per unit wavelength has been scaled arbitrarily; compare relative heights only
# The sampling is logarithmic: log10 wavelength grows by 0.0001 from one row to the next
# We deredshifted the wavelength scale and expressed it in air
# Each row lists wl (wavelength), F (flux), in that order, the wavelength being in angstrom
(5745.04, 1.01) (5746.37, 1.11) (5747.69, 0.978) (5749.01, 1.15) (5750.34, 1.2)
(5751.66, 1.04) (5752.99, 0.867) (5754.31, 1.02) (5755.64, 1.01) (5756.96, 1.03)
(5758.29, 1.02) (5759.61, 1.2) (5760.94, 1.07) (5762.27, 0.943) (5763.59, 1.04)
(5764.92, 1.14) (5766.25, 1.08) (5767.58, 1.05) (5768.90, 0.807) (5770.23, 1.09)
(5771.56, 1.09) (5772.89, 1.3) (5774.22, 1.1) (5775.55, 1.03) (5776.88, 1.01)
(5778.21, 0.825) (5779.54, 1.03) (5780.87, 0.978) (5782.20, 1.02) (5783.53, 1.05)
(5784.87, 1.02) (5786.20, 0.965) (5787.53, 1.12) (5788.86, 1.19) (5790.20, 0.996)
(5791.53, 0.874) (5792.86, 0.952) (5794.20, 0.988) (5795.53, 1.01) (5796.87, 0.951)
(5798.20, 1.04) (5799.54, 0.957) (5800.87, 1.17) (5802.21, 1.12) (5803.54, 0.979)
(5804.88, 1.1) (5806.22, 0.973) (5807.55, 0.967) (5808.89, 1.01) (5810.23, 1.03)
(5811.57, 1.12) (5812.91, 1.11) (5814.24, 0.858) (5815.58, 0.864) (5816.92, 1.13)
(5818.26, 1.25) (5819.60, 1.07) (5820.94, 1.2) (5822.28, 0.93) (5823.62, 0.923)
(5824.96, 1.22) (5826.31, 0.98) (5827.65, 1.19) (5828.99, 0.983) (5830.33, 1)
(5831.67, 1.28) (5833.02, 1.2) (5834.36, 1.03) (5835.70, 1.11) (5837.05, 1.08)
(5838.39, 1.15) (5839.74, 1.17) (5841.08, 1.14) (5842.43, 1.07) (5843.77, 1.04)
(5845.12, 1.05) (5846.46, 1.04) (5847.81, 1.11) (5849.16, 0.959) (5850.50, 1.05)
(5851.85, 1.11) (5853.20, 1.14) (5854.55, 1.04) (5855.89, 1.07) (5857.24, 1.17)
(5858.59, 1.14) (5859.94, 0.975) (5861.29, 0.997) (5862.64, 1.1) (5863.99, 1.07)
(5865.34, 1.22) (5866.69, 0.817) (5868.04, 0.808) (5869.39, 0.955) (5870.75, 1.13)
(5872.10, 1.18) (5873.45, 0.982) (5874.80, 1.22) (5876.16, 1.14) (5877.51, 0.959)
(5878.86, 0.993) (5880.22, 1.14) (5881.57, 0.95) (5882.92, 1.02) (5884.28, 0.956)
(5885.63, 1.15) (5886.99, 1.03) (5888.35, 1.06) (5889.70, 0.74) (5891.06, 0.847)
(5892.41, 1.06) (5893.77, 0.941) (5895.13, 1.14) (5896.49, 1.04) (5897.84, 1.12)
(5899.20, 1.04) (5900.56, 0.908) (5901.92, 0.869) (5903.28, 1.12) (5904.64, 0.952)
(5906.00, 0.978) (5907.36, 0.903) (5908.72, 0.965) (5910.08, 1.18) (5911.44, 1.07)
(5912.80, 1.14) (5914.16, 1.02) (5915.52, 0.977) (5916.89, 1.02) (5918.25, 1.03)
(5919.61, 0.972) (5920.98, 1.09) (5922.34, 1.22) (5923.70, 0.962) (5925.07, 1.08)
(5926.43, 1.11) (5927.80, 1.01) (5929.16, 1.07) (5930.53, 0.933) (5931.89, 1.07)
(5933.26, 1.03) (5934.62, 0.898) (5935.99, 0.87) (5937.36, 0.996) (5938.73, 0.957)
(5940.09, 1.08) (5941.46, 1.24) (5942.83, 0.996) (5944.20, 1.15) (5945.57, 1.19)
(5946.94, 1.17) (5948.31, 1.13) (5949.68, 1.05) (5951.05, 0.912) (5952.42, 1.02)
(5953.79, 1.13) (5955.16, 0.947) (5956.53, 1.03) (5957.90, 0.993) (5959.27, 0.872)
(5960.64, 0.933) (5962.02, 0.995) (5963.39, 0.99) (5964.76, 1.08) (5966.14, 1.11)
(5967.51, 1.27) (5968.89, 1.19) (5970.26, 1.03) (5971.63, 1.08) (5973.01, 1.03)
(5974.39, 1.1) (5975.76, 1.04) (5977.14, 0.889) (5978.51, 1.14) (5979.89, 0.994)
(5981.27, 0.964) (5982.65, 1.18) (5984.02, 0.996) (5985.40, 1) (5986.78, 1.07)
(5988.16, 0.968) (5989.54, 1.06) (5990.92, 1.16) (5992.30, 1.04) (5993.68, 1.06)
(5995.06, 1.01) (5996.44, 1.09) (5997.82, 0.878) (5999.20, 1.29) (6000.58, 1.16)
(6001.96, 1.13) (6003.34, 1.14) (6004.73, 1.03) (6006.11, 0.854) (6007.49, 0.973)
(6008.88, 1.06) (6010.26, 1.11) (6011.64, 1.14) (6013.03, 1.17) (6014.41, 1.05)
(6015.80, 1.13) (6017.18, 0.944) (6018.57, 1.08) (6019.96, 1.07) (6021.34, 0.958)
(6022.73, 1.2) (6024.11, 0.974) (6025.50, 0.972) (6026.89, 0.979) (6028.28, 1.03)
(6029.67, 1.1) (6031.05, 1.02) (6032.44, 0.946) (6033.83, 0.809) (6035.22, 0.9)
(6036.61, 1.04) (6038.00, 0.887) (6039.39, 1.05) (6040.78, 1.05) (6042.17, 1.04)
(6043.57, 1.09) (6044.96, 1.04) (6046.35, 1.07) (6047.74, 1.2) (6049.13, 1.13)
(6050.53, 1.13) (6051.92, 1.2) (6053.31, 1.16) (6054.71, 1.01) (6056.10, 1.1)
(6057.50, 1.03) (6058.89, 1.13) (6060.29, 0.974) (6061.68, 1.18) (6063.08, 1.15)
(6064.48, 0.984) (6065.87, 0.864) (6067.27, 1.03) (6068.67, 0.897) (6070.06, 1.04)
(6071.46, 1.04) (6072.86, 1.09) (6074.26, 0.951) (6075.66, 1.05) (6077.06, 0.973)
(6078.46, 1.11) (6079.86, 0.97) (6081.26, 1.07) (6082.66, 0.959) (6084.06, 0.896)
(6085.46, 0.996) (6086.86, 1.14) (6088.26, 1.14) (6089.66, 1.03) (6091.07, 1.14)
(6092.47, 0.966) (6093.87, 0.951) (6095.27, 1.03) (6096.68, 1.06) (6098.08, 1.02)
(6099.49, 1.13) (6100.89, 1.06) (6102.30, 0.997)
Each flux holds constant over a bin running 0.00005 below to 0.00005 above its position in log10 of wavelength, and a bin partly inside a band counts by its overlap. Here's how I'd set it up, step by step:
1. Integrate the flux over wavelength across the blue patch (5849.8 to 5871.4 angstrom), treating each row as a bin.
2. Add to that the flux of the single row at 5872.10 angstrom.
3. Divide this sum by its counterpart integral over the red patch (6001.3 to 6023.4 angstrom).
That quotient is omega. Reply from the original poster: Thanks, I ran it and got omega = 1.01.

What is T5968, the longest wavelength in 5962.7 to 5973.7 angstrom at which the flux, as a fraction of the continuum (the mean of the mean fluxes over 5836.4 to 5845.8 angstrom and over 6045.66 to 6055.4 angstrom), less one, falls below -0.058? 5973.01 angstrom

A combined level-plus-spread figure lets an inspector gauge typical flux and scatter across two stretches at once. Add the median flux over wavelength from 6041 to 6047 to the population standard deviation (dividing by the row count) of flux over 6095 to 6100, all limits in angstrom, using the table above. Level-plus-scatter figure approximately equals 1.10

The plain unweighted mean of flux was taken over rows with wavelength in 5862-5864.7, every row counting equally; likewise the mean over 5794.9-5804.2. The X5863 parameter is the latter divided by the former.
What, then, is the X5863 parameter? 0.95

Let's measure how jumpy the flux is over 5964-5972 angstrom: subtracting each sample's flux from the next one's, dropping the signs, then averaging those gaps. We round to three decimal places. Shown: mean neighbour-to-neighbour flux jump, 0.096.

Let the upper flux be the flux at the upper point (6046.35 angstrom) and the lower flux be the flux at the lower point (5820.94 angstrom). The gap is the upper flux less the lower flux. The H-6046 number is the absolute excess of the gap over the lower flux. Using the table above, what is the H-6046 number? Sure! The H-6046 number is 1.3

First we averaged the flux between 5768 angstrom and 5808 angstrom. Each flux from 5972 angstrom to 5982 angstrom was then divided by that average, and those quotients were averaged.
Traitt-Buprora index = 1.00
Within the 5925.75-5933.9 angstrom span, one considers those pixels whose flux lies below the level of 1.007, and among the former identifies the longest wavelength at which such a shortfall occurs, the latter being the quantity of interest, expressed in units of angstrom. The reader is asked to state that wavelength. 5930.53 angstrom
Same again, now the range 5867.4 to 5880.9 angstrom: 5878.86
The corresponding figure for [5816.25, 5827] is 5826.31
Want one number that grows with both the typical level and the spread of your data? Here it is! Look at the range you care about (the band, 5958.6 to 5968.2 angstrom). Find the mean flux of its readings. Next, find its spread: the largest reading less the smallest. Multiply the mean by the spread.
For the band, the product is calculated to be 0.41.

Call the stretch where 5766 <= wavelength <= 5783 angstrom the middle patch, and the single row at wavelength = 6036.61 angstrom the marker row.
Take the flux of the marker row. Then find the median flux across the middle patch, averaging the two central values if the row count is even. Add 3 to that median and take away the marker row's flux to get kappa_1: 2.99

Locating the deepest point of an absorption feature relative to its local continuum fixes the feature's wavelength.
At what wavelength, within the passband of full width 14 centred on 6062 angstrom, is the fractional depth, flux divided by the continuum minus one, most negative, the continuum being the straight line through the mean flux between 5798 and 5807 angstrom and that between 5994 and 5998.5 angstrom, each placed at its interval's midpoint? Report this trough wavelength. 6065.87 angstrom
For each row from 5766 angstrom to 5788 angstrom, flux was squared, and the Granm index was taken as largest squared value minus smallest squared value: 1.0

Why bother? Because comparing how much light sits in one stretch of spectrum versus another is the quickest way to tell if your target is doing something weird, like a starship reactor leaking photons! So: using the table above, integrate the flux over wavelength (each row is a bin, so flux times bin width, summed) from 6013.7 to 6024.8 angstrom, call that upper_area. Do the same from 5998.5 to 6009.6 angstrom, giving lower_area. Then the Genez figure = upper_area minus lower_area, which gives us -0.3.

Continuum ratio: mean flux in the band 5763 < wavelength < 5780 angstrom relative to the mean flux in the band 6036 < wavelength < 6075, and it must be 0.99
